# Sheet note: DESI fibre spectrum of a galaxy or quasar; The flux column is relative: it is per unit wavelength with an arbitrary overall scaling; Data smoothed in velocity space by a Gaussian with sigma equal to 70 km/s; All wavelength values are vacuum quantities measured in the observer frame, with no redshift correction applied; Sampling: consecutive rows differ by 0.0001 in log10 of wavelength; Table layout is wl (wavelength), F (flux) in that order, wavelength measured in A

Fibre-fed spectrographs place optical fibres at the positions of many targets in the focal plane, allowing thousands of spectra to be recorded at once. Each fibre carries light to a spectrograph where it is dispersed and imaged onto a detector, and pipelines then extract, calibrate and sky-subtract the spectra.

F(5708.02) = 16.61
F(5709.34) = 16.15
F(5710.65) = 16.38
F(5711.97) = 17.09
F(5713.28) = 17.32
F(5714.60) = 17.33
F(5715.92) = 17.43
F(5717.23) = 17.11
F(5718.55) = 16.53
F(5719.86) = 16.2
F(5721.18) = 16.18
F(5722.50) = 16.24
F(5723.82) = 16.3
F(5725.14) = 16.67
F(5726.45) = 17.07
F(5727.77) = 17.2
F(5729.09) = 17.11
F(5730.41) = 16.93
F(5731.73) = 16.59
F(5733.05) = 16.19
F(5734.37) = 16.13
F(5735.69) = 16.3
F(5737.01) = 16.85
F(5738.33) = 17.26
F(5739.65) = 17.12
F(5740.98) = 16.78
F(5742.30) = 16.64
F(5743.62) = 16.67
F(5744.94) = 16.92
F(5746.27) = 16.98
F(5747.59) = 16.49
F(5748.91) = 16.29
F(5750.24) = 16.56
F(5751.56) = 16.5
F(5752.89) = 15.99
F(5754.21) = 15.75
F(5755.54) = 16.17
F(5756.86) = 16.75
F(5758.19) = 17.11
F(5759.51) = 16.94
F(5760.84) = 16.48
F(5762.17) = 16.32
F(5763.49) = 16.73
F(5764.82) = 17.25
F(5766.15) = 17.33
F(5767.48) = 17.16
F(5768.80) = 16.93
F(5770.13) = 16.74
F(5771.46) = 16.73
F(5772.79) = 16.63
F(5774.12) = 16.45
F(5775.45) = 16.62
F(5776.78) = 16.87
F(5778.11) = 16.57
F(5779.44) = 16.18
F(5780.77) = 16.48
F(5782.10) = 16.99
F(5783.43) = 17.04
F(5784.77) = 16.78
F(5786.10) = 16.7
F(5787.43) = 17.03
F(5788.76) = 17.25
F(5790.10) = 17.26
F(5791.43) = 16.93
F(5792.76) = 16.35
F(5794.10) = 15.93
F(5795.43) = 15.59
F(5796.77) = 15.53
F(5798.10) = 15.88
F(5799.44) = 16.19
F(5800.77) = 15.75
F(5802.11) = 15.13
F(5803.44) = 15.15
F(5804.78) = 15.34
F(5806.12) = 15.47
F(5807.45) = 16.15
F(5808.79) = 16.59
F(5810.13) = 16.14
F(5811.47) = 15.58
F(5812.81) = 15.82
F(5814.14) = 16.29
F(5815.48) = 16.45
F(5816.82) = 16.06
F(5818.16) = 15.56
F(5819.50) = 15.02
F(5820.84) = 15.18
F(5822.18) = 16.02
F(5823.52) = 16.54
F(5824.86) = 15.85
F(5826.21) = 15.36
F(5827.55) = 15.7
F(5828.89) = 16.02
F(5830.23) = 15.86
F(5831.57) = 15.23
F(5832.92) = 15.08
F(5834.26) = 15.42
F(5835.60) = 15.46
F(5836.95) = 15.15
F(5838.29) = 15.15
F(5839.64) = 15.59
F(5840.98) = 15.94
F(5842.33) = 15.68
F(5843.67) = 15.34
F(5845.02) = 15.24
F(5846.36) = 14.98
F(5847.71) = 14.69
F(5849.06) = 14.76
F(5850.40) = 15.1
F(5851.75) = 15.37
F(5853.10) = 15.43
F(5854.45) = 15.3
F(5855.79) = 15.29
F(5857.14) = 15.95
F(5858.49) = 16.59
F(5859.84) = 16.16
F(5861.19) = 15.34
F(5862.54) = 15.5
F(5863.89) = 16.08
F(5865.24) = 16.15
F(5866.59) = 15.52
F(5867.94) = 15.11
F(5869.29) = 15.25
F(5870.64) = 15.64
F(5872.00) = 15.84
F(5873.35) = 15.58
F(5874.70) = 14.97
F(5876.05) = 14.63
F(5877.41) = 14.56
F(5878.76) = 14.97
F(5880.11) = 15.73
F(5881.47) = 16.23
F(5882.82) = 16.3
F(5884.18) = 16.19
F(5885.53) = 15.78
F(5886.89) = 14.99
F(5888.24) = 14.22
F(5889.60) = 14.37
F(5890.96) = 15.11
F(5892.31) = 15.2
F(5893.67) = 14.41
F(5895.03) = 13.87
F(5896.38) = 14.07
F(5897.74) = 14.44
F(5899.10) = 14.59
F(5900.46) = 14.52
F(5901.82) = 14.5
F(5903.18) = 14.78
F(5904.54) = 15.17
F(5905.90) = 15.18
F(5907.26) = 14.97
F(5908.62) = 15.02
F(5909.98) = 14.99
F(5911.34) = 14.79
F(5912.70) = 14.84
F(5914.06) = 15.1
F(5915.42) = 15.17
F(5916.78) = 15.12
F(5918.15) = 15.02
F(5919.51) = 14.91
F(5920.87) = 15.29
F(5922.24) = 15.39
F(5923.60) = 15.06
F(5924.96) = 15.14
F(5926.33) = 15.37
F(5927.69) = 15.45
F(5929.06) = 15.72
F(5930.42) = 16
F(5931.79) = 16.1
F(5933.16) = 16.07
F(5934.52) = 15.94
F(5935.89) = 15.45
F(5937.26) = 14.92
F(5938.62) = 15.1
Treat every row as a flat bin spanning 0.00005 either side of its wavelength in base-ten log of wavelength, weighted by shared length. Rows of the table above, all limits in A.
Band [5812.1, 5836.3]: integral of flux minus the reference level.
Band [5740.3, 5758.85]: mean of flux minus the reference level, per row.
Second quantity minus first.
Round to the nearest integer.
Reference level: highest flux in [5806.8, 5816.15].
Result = 21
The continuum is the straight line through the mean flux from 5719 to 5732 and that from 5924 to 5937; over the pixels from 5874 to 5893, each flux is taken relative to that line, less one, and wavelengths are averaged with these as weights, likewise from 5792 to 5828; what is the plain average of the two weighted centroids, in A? 5846.4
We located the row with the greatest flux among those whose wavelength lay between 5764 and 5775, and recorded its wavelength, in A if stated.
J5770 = 5766.15 A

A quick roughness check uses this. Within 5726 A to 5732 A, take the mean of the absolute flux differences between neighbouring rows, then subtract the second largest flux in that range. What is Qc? -16.9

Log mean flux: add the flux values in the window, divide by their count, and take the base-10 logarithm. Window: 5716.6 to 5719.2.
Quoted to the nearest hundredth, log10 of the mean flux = 1.23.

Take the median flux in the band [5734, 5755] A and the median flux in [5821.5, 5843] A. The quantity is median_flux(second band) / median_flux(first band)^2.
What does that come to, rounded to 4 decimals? 0.0567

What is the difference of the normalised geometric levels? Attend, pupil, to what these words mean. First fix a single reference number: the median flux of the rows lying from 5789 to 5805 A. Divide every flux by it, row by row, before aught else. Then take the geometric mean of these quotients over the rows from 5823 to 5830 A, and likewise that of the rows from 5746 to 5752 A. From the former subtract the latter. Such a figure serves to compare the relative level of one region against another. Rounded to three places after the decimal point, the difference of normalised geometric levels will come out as -0.043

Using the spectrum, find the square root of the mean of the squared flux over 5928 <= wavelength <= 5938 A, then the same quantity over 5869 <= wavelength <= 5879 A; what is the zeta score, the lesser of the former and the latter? 15.2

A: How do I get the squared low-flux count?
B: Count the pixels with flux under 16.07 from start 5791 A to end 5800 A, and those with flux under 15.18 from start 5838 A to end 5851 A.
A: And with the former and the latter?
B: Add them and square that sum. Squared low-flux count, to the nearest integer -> 81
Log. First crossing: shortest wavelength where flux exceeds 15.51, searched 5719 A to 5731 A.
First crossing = 5719.86 A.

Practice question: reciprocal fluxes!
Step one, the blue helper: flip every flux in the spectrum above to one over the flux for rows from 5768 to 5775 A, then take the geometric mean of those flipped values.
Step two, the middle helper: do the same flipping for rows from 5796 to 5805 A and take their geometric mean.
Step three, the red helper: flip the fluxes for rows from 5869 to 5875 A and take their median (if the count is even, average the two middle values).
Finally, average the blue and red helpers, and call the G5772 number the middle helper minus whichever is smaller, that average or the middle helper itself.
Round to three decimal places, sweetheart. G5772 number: 0.002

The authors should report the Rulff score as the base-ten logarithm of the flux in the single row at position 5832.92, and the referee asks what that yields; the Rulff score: 1.18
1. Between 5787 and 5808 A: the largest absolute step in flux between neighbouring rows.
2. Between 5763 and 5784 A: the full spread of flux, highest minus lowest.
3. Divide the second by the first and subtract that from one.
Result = -0.69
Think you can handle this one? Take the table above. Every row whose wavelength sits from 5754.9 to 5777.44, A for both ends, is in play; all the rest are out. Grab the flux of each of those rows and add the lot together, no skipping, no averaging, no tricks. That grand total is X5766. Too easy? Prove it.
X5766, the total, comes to 285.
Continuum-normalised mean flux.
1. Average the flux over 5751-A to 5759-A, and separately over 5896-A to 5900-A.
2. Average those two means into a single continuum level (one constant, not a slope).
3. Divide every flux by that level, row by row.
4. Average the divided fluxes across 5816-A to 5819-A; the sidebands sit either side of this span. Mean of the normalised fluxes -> 1.03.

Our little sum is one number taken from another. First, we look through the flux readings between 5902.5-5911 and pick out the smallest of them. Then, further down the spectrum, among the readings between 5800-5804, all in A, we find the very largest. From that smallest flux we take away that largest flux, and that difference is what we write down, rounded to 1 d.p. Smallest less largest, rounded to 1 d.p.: -1.0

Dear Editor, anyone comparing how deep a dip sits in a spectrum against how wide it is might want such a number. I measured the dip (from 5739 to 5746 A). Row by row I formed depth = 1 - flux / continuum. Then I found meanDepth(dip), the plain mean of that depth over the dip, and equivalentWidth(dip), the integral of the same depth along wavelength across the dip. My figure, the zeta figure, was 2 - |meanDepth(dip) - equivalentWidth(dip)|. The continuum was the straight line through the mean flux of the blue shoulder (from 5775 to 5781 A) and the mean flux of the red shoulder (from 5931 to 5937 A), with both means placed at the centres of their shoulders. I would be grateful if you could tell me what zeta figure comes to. 1.96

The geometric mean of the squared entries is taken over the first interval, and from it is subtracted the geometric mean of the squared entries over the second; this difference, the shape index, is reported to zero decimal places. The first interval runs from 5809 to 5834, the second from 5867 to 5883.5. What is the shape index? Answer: 11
